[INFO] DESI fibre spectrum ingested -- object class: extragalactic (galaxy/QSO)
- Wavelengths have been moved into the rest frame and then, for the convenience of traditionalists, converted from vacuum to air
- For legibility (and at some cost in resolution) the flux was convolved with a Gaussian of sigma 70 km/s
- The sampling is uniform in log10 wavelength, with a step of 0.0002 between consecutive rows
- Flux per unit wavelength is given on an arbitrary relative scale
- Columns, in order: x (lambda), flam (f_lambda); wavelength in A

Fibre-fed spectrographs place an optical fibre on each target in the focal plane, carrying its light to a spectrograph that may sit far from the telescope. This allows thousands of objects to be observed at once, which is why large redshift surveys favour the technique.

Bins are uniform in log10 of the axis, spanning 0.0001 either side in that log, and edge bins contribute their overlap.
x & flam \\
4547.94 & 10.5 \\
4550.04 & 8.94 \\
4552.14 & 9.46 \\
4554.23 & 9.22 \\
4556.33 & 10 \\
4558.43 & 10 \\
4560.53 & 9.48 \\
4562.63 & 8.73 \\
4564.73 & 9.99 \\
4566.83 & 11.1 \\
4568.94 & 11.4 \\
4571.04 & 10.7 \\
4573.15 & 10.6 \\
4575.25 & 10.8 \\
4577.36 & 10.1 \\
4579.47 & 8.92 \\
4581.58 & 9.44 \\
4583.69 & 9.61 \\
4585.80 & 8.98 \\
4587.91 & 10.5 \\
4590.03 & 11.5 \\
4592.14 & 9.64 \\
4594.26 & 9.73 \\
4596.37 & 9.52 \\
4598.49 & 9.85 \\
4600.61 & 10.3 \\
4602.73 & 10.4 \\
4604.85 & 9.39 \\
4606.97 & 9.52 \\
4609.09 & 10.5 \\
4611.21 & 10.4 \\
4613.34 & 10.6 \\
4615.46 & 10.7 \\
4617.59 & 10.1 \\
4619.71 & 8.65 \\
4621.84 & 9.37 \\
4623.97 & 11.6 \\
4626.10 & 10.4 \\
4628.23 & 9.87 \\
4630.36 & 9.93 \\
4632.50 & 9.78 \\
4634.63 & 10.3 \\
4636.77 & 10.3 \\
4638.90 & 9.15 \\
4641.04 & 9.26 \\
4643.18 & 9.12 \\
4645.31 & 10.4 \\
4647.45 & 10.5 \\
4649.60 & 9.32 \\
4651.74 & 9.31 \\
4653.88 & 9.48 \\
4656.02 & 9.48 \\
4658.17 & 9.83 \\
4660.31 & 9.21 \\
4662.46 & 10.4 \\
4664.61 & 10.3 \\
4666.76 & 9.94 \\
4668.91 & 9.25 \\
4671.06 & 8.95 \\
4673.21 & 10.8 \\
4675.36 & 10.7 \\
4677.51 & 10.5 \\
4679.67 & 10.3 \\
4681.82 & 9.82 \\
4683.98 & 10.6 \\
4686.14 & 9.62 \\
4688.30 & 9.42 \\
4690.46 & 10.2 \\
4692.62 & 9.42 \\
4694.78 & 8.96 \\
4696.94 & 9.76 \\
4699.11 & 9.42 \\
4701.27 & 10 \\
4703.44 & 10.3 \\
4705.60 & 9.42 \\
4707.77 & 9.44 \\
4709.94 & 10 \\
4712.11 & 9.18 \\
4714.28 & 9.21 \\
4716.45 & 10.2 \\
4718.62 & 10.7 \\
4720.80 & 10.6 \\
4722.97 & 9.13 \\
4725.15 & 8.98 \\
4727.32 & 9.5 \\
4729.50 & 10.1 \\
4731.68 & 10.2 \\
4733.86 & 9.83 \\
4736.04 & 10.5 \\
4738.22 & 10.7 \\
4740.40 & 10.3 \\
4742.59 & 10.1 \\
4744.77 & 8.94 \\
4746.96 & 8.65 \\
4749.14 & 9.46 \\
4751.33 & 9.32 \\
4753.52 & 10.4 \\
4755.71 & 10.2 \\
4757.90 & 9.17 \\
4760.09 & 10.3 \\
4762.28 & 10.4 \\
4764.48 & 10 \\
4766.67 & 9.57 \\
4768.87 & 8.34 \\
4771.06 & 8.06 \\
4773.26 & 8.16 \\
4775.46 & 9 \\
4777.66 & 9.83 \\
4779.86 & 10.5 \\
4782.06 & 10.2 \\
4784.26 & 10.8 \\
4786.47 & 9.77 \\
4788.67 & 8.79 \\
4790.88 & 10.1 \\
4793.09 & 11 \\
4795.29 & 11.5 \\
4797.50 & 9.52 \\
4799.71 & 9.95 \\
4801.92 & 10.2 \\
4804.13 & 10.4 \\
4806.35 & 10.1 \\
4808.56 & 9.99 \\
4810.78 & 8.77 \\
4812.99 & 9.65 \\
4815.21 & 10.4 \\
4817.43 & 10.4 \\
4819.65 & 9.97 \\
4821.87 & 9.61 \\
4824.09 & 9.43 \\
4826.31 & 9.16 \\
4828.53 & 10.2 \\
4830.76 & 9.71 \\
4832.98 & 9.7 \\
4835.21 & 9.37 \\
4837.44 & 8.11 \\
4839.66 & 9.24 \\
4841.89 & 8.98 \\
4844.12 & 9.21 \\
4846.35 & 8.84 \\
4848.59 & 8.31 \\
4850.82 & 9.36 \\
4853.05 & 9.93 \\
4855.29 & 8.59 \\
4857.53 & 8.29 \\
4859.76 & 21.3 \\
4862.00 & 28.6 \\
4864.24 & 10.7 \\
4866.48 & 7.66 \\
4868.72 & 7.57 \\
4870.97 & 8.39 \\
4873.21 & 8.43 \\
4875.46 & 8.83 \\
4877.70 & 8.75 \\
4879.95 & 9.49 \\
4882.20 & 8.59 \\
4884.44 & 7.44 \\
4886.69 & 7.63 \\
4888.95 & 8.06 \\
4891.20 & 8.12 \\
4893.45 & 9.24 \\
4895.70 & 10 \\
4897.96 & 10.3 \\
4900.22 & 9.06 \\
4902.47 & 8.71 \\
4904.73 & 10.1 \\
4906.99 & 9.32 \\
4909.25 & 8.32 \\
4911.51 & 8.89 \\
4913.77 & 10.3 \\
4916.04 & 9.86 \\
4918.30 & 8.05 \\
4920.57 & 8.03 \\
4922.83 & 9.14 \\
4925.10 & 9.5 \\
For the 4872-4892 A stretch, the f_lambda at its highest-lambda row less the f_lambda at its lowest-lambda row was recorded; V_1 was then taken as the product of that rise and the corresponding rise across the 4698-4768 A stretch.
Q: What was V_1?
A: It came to 0.0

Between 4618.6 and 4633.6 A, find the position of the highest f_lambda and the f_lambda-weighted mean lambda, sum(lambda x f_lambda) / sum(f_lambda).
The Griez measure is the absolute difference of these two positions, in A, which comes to 2.2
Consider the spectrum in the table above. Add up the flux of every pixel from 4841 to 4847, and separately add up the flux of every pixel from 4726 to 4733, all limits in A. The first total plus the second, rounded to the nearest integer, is 57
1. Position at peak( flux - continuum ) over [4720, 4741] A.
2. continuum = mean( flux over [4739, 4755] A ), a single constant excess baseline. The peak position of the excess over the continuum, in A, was 4738.22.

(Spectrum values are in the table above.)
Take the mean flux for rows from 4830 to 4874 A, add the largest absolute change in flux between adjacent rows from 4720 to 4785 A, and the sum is 12.0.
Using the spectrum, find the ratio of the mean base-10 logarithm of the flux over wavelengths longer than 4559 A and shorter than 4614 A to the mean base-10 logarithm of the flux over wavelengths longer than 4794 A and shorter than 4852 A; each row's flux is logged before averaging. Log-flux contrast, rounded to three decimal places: 1.020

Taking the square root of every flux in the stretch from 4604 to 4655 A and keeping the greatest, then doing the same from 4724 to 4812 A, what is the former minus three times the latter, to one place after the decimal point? -6.8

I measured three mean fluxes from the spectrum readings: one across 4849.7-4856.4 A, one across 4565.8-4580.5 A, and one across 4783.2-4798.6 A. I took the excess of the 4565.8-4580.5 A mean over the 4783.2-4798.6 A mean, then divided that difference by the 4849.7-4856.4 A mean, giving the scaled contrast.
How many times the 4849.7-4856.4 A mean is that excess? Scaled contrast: 0.03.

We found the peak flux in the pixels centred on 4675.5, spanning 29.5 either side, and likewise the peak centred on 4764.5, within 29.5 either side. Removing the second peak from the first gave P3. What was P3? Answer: -0.2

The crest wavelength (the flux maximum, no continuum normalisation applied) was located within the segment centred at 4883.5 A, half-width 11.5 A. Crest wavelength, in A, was 4879.95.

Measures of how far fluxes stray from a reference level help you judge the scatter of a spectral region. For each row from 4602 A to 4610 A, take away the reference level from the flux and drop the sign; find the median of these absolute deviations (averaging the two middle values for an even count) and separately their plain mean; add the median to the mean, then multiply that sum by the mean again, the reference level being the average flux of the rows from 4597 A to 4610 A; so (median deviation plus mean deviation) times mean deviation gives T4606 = 0.49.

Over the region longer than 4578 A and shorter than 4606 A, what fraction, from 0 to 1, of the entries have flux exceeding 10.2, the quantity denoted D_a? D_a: 0.31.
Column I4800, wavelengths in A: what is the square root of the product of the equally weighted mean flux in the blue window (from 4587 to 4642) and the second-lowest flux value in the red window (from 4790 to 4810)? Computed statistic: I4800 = 10.00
